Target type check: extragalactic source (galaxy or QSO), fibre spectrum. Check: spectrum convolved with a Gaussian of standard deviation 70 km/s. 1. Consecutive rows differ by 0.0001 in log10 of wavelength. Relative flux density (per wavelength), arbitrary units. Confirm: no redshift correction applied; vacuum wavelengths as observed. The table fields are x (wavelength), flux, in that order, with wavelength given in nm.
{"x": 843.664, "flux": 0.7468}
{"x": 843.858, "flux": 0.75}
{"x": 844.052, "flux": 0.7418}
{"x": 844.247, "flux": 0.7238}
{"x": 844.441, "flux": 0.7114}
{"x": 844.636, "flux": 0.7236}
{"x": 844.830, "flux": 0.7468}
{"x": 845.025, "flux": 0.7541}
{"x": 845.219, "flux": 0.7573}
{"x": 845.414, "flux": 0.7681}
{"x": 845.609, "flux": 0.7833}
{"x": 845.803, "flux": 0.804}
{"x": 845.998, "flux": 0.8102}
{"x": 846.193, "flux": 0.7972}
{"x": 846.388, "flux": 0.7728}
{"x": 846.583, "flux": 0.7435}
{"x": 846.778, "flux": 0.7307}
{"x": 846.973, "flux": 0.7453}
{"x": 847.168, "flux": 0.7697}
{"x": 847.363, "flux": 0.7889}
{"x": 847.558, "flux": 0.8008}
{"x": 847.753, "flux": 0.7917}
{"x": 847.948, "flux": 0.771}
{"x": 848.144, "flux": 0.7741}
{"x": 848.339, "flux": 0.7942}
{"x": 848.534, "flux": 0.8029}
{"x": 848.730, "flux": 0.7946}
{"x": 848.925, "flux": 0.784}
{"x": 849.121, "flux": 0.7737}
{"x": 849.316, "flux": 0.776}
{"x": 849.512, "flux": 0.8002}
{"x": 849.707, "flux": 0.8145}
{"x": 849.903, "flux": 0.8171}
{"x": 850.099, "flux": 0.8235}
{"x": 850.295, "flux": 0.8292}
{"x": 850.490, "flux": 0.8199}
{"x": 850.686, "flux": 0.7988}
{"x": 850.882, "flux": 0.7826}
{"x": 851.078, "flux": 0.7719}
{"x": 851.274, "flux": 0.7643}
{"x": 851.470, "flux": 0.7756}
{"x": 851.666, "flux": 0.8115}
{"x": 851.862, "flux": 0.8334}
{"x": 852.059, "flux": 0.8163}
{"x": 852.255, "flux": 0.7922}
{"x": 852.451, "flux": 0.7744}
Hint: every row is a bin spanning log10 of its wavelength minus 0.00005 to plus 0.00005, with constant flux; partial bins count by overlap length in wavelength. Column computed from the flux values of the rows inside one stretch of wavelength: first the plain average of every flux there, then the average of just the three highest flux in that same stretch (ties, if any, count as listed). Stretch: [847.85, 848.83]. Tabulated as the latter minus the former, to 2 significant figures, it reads 0.0099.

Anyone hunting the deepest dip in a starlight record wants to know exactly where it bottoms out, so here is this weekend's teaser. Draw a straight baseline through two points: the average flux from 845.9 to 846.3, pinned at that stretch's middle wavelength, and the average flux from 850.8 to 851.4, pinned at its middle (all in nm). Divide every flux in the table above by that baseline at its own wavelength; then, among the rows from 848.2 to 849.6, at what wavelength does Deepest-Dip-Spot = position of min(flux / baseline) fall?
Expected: 849.121 nm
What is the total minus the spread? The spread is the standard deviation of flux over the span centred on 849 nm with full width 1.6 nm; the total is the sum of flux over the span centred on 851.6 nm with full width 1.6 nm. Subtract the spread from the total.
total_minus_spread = 6.33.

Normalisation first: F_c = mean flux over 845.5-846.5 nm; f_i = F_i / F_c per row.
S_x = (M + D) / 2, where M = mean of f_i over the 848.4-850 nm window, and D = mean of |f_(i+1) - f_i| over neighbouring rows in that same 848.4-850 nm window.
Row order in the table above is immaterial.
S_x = 0.508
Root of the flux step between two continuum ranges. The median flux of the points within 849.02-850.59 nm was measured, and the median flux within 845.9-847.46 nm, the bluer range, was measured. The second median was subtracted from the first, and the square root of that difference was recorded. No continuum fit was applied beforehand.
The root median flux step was 0.211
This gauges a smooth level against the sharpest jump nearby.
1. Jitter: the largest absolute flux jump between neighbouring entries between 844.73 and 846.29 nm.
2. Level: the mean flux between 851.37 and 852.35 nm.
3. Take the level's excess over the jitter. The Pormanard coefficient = 0.785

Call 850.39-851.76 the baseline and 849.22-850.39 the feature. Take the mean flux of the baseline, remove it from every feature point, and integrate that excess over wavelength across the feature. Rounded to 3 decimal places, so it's 0.024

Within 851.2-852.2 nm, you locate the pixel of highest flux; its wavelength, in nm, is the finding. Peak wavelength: 851.862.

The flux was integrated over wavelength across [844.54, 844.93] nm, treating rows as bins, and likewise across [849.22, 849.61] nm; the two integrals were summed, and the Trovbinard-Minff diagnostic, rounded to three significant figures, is 0.594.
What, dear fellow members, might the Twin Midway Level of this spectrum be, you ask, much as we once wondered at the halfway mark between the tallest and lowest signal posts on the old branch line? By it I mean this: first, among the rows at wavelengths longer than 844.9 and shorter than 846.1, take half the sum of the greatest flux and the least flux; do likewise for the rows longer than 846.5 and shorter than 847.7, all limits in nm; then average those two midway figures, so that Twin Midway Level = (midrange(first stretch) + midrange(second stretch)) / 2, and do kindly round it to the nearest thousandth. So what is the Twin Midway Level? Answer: 0.774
